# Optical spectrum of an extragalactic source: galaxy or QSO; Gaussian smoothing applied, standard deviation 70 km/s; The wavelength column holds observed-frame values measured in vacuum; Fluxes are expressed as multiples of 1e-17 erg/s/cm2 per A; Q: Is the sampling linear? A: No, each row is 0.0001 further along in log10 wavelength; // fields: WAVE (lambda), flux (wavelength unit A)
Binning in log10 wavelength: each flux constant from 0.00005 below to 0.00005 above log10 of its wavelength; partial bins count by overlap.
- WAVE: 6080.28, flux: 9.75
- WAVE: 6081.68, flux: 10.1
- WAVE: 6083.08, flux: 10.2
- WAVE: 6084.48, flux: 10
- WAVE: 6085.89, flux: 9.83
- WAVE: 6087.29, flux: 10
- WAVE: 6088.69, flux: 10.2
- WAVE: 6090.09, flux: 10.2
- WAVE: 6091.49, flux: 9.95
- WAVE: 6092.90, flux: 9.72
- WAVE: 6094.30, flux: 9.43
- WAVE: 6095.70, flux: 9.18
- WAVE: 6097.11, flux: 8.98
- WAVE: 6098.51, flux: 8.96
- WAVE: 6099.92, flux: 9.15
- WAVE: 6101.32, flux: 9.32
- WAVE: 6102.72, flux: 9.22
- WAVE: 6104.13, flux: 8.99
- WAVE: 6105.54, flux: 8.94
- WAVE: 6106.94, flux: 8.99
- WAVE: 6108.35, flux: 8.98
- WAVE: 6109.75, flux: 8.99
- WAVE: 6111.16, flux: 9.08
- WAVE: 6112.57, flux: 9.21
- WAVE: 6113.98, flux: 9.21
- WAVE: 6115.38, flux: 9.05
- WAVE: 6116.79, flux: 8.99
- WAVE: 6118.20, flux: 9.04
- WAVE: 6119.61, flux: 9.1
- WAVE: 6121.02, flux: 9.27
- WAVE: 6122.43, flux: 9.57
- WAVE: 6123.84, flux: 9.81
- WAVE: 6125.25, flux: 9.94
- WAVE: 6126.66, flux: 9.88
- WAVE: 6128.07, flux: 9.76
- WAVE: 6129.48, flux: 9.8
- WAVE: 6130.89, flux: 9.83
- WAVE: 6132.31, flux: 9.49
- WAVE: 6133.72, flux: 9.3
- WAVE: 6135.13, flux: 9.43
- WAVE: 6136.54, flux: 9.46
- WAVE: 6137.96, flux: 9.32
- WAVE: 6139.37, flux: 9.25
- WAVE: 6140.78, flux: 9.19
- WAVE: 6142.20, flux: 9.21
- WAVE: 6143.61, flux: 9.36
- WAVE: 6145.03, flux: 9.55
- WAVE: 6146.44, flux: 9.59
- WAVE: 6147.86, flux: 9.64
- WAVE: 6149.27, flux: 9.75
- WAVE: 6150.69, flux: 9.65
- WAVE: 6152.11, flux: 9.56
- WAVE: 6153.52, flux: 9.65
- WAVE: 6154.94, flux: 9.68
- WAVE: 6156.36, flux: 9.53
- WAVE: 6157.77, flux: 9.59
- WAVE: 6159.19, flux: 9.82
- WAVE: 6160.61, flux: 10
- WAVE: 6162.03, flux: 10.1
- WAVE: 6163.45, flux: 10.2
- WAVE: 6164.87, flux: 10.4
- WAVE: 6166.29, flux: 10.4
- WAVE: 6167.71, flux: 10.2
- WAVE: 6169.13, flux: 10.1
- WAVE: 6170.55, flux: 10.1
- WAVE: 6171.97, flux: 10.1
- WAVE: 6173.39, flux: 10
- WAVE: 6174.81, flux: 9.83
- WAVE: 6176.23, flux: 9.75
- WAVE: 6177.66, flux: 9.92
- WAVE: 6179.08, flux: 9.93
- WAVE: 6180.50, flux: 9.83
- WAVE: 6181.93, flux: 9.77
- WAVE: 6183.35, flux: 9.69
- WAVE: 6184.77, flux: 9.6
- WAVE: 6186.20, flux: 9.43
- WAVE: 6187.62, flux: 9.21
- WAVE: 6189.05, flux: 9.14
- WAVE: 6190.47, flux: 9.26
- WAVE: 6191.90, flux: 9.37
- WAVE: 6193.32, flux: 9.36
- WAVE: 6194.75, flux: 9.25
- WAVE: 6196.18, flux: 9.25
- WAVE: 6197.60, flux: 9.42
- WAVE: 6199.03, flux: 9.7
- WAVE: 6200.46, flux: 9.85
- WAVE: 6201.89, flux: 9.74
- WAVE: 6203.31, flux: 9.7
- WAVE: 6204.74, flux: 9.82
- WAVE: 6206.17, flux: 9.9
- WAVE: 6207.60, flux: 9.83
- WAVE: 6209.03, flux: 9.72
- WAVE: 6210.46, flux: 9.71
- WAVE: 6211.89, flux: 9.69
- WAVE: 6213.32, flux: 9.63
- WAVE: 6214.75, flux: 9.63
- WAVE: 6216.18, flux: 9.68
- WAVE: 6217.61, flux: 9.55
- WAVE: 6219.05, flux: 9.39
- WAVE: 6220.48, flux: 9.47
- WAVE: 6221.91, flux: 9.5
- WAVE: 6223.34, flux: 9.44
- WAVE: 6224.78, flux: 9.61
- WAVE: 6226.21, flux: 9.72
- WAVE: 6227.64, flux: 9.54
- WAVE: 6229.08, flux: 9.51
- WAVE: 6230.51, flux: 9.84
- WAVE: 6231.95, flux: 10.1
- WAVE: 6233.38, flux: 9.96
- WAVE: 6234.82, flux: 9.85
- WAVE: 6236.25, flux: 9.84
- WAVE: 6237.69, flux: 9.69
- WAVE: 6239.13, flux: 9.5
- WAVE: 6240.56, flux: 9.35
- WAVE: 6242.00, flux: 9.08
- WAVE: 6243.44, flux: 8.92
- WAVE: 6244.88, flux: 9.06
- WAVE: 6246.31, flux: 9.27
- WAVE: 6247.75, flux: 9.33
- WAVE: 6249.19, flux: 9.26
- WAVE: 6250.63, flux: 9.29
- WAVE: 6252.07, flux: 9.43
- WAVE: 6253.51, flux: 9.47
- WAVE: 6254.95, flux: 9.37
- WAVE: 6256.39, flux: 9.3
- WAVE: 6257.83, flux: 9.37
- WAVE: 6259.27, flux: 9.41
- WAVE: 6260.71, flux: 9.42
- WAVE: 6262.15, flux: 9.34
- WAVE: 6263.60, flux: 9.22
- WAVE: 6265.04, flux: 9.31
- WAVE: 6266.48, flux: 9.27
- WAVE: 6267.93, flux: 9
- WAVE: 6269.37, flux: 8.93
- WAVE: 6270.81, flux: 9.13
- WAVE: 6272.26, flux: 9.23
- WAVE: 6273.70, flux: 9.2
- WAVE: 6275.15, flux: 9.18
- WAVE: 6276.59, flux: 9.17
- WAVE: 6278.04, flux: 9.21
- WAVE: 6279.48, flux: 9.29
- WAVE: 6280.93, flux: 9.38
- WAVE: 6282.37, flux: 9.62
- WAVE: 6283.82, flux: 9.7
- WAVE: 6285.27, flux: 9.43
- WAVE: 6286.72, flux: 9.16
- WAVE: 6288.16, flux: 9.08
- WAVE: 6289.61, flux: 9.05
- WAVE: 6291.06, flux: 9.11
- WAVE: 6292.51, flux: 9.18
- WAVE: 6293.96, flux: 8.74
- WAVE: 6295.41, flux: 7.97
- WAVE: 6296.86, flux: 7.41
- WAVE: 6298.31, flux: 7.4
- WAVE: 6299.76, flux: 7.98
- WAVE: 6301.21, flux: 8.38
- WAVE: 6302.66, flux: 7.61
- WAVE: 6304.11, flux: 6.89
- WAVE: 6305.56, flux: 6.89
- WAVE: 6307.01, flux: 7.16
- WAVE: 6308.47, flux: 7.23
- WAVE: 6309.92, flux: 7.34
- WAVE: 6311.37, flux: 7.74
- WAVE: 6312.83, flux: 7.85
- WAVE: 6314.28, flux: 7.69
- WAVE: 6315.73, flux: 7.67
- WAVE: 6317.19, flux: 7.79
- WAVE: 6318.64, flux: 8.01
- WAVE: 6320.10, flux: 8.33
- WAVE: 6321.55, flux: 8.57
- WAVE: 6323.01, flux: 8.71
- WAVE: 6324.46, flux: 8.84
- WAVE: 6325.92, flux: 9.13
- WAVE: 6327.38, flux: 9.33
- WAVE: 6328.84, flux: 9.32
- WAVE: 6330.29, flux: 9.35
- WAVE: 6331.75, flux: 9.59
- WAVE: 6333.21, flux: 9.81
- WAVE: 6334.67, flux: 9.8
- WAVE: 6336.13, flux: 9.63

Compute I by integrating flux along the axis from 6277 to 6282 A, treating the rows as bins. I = 46.6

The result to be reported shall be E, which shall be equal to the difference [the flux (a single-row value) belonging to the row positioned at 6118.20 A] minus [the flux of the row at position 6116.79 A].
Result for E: 0.05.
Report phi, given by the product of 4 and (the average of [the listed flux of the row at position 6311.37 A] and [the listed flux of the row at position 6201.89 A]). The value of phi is 35.0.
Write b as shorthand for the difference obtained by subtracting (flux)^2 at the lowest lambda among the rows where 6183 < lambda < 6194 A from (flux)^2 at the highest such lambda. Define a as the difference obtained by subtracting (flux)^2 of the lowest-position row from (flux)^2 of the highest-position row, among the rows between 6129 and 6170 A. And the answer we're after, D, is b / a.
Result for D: -1.1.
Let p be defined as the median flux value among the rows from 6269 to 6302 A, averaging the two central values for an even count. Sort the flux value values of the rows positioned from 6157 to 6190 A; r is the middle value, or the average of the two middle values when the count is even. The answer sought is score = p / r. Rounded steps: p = 9.16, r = 9.92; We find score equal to 0.92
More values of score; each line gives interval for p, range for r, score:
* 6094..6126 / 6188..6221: 0.94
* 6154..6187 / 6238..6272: 1.07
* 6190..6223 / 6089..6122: 1.06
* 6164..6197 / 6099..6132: 1.06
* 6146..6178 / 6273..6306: 1.08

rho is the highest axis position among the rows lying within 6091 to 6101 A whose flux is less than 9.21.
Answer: 6099.92 A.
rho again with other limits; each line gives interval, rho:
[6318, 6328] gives 6325.92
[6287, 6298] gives 6296.86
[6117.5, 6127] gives 6119.61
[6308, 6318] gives 6317.19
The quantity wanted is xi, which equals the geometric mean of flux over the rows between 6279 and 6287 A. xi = 9.4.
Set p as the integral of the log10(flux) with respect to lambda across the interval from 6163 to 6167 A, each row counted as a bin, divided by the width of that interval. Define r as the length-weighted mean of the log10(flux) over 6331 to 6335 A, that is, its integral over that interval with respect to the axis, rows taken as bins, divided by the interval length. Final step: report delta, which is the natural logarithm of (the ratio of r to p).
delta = -0.028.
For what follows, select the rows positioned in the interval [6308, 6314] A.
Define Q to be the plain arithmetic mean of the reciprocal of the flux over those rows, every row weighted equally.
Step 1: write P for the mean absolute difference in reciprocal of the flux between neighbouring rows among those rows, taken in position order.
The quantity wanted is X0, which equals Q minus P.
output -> 0.129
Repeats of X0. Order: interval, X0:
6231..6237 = 0.100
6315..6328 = 0.115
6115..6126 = 0.106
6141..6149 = 0.104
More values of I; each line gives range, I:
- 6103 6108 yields 44.9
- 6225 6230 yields 48.1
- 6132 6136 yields 37.7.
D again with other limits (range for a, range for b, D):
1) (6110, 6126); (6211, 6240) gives -0.2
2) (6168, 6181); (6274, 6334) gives -2.2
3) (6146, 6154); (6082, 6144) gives -14.2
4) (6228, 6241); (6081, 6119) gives 6.7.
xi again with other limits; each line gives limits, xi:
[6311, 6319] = 7.8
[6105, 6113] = 9.0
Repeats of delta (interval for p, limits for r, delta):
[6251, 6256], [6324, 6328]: -0.016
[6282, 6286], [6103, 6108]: -0.027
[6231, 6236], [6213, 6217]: -0.013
